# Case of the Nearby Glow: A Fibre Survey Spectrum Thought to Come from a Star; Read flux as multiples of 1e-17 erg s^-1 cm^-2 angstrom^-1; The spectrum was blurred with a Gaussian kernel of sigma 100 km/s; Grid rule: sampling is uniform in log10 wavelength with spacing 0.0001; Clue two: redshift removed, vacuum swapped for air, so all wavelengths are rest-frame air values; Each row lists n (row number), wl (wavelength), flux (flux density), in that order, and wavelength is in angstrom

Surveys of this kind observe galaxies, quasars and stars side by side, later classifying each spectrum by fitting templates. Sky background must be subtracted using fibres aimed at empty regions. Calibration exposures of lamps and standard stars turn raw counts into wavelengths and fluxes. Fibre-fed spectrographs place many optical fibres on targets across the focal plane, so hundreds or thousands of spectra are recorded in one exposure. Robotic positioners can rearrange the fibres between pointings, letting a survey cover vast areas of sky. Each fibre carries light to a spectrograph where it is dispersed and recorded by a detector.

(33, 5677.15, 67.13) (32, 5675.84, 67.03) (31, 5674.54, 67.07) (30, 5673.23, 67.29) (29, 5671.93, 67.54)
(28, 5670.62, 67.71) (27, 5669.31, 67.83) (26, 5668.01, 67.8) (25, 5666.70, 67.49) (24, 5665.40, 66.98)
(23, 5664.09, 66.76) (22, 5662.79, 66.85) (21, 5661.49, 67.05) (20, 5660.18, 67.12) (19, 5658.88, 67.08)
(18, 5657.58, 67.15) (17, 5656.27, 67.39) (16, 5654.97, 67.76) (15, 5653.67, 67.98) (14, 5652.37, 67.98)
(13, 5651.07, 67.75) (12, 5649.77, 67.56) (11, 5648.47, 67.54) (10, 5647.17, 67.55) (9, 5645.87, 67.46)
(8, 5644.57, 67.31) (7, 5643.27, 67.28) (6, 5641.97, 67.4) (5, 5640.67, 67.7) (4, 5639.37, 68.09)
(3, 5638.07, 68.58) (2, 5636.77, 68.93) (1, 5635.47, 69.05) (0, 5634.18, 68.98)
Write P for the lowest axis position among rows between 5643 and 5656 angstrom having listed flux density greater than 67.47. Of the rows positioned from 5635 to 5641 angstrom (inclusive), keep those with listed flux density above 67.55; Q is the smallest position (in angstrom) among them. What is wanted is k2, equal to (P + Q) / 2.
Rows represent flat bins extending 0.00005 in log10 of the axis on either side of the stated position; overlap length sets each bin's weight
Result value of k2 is 5641.3 angstrom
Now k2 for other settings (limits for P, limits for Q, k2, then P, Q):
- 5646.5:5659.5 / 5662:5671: 5657.6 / 5647.17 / 5668.01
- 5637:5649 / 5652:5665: 5645.2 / 5638.07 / 5652.37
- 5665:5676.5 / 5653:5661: 5660.2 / 5666.70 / 5653.67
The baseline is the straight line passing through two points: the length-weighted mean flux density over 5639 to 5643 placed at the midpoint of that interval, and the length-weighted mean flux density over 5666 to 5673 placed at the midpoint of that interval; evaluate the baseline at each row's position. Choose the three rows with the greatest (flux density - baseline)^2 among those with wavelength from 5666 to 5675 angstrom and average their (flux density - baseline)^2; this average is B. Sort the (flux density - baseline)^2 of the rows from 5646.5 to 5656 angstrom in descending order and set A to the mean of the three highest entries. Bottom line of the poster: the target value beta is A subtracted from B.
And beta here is 0.1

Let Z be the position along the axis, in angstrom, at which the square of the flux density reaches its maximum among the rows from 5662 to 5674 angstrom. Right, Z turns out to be 5669.31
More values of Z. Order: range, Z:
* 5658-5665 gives 5660.18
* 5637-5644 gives 5638.07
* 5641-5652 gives 5651.07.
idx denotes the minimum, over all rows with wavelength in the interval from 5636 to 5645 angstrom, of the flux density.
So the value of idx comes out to 67.28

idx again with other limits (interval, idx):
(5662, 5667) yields 66.76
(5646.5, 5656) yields 67.54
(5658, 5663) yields 66.85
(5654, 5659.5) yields 67.08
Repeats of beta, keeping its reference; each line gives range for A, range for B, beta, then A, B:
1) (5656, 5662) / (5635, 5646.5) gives 1.3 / 0.32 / 1.6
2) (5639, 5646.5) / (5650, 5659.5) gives 0.1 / 0.15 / 0.2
